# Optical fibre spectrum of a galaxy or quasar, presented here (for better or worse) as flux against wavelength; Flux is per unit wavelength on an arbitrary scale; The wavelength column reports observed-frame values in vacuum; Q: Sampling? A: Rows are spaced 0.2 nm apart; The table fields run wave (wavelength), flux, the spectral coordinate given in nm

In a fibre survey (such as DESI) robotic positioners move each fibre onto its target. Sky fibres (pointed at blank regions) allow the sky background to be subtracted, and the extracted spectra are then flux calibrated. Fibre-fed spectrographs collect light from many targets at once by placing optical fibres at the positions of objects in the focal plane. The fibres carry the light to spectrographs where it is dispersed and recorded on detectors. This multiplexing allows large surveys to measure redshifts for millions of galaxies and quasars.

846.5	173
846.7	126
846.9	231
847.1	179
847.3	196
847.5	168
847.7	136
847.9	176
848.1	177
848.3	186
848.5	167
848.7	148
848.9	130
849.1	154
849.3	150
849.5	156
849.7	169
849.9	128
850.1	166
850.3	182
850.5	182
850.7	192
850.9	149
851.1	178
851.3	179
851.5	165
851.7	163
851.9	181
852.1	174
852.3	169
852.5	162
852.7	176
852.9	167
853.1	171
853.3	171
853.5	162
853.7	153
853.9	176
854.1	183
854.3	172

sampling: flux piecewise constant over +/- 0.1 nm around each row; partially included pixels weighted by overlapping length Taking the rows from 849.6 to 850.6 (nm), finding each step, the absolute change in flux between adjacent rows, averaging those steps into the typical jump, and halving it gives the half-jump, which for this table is 12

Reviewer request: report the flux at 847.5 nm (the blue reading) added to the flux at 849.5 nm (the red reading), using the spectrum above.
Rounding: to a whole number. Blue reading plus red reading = 324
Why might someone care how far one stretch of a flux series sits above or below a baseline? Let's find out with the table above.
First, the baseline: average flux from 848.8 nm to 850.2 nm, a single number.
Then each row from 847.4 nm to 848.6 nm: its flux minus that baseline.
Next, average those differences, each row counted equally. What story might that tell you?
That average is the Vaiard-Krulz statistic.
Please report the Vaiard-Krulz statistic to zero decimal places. 18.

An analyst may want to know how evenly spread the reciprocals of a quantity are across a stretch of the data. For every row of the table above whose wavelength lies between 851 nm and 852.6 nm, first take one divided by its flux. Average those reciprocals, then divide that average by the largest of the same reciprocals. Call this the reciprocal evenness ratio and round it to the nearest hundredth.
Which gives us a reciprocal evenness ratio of 0.95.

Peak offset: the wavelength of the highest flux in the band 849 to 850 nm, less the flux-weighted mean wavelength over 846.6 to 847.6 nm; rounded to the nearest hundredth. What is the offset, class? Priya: 2.59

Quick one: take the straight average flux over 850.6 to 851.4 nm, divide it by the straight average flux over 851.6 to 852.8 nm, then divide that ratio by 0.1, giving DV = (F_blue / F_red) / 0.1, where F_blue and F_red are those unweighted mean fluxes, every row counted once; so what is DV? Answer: 10.2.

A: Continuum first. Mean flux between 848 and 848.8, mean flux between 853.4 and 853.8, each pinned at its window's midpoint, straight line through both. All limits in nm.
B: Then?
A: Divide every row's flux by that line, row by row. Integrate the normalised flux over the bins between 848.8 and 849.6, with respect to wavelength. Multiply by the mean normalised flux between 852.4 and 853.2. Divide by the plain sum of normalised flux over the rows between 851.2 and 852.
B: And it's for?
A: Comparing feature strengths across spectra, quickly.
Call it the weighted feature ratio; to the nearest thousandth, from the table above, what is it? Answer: 0.176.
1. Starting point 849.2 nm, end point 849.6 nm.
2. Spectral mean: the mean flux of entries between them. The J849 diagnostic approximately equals 153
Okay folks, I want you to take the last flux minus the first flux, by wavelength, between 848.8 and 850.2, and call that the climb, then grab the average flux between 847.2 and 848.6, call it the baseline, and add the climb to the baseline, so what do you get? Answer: 208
